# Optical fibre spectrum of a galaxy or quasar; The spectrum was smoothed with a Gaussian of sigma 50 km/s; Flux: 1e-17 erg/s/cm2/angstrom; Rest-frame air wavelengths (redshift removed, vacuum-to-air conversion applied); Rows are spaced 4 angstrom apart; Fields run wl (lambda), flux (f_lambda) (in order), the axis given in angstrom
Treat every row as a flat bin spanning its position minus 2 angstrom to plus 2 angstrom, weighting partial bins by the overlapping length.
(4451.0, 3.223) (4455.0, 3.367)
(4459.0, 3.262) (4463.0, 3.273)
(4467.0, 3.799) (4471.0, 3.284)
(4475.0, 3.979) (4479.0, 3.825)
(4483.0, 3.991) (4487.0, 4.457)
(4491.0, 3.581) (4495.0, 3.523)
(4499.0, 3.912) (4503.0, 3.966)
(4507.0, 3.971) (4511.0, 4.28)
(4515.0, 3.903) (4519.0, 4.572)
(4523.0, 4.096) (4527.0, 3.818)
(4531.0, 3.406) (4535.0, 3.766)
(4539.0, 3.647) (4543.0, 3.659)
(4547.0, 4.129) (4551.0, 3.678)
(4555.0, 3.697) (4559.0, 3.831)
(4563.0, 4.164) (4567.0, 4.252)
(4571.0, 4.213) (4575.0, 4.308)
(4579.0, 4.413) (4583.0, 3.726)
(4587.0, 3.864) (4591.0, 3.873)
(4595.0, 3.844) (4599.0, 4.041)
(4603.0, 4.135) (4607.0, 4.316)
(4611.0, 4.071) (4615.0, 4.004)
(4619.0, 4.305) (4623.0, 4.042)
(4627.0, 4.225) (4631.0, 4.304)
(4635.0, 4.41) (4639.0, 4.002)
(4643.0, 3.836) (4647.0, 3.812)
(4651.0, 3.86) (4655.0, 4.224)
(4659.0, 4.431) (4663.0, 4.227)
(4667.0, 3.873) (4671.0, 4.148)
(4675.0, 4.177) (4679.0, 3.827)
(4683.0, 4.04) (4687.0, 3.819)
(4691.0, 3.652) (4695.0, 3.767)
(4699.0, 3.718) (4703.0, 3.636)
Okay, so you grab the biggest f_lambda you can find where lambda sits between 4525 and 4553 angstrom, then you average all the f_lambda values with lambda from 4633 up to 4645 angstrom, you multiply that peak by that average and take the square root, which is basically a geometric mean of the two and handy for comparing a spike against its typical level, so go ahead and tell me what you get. 4.11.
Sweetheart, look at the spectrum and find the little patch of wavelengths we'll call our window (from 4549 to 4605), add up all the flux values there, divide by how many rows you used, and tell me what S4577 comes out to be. 4.00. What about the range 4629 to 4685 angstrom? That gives 4.08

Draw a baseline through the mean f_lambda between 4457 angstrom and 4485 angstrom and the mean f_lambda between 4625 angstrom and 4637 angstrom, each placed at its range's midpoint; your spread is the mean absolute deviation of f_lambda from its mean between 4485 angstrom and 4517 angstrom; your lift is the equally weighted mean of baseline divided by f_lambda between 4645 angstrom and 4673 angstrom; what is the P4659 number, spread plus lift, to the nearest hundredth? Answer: 1.31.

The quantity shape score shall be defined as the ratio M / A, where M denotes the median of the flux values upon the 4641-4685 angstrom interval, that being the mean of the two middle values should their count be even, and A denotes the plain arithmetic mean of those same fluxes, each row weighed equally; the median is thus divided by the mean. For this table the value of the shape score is 1.00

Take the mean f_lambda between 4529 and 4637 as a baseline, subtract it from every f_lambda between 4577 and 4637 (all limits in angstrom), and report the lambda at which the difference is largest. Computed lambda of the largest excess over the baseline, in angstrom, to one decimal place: 4579.0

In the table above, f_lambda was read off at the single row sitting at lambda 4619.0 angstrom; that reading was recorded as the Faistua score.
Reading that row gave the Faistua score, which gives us 4.305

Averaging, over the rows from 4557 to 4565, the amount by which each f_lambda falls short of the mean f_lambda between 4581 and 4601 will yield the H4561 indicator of -0.13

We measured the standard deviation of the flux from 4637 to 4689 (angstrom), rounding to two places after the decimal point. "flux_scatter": 0.20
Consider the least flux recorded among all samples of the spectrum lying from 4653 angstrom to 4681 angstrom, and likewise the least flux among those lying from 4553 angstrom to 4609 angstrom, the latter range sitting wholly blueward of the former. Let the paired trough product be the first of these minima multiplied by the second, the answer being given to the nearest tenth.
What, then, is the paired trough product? 14.1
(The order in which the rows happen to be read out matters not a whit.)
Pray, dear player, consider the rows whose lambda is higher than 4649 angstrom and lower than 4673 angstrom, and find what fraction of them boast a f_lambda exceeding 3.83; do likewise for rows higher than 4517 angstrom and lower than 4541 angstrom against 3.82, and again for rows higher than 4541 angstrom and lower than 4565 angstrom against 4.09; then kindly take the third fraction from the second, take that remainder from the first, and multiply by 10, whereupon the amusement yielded 10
